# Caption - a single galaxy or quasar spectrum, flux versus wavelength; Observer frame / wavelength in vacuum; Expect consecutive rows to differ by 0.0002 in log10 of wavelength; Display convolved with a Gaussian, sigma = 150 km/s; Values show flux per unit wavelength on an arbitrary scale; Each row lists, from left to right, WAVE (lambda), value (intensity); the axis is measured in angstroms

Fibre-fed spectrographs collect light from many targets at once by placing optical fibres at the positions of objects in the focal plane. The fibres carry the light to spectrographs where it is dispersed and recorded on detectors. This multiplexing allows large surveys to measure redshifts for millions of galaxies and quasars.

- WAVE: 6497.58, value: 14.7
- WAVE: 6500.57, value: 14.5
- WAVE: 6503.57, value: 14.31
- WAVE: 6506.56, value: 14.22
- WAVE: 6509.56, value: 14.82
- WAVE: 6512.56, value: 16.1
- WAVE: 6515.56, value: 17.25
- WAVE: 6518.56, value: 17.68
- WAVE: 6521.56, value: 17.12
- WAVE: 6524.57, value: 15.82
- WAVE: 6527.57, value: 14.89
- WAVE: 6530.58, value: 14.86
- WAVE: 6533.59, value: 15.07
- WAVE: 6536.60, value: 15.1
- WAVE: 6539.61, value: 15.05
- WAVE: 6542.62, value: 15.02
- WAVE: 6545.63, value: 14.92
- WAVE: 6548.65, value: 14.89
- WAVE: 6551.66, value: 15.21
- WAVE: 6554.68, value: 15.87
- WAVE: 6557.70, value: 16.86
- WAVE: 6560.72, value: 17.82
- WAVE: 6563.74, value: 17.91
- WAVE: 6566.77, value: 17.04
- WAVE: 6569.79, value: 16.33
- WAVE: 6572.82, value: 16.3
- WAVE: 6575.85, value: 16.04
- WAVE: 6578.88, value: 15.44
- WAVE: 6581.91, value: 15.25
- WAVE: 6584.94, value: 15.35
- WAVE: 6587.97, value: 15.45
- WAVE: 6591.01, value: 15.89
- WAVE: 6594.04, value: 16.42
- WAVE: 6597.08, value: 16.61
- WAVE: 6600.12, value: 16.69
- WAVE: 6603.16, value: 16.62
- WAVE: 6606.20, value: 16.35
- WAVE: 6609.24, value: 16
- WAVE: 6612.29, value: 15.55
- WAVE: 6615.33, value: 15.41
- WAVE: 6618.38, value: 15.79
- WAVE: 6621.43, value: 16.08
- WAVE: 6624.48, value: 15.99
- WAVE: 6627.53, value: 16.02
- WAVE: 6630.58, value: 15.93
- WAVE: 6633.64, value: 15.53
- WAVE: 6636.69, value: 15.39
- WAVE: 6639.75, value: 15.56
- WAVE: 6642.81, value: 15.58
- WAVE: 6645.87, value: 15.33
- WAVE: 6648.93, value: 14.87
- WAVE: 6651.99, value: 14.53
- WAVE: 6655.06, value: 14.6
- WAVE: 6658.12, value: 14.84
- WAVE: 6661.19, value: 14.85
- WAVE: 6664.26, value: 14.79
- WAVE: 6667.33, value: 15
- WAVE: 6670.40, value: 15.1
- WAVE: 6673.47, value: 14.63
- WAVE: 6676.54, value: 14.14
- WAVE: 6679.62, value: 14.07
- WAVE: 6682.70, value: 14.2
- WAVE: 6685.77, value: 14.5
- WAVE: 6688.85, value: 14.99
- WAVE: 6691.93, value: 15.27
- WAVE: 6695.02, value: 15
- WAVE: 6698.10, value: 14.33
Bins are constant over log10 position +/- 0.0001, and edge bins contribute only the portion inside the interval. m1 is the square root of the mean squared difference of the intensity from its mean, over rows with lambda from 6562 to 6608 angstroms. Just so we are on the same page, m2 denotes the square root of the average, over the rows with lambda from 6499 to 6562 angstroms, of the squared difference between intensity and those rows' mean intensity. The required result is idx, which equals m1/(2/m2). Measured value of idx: 0.38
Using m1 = 0.69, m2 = 1.09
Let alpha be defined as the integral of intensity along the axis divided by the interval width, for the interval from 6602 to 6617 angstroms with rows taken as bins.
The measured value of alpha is 16.0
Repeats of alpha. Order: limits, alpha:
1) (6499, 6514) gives 14.8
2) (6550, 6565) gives 16.7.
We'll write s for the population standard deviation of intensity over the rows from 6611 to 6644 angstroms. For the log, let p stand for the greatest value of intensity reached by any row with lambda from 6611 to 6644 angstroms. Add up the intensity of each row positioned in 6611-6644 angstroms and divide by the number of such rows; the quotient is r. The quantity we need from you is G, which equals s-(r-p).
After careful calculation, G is 0.6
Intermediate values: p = 16.08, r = 15.7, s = 0.2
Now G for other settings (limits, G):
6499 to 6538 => 3.3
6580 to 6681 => 1.9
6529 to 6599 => 3.0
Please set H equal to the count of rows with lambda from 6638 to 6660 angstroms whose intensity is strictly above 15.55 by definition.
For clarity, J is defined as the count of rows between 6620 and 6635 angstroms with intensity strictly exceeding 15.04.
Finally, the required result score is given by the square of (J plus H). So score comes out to 49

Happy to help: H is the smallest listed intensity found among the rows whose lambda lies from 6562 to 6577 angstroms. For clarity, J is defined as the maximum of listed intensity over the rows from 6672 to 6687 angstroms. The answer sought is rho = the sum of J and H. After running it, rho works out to 30.7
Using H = 16.04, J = 14.63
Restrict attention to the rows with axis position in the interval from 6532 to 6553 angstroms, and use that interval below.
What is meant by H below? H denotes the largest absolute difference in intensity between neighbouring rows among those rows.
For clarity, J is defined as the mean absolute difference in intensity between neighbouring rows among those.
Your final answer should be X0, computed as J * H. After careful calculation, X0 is 0.03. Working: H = 0.32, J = 0.09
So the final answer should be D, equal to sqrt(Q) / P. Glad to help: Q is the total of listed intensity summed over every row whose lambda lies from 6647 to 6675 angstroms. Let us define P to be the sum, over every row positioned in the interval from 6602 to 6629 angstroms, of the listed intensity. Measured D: 0.080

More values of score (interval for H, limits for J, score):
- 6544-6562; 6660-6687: 16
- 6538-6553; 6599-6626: 81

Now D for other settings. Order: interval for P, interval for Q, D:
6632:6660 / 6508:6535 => 0.088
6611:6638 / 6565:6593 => 0.084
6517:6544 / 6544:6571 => 0.086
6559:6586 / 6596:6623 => 0.082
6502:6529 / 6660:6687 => 0.081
